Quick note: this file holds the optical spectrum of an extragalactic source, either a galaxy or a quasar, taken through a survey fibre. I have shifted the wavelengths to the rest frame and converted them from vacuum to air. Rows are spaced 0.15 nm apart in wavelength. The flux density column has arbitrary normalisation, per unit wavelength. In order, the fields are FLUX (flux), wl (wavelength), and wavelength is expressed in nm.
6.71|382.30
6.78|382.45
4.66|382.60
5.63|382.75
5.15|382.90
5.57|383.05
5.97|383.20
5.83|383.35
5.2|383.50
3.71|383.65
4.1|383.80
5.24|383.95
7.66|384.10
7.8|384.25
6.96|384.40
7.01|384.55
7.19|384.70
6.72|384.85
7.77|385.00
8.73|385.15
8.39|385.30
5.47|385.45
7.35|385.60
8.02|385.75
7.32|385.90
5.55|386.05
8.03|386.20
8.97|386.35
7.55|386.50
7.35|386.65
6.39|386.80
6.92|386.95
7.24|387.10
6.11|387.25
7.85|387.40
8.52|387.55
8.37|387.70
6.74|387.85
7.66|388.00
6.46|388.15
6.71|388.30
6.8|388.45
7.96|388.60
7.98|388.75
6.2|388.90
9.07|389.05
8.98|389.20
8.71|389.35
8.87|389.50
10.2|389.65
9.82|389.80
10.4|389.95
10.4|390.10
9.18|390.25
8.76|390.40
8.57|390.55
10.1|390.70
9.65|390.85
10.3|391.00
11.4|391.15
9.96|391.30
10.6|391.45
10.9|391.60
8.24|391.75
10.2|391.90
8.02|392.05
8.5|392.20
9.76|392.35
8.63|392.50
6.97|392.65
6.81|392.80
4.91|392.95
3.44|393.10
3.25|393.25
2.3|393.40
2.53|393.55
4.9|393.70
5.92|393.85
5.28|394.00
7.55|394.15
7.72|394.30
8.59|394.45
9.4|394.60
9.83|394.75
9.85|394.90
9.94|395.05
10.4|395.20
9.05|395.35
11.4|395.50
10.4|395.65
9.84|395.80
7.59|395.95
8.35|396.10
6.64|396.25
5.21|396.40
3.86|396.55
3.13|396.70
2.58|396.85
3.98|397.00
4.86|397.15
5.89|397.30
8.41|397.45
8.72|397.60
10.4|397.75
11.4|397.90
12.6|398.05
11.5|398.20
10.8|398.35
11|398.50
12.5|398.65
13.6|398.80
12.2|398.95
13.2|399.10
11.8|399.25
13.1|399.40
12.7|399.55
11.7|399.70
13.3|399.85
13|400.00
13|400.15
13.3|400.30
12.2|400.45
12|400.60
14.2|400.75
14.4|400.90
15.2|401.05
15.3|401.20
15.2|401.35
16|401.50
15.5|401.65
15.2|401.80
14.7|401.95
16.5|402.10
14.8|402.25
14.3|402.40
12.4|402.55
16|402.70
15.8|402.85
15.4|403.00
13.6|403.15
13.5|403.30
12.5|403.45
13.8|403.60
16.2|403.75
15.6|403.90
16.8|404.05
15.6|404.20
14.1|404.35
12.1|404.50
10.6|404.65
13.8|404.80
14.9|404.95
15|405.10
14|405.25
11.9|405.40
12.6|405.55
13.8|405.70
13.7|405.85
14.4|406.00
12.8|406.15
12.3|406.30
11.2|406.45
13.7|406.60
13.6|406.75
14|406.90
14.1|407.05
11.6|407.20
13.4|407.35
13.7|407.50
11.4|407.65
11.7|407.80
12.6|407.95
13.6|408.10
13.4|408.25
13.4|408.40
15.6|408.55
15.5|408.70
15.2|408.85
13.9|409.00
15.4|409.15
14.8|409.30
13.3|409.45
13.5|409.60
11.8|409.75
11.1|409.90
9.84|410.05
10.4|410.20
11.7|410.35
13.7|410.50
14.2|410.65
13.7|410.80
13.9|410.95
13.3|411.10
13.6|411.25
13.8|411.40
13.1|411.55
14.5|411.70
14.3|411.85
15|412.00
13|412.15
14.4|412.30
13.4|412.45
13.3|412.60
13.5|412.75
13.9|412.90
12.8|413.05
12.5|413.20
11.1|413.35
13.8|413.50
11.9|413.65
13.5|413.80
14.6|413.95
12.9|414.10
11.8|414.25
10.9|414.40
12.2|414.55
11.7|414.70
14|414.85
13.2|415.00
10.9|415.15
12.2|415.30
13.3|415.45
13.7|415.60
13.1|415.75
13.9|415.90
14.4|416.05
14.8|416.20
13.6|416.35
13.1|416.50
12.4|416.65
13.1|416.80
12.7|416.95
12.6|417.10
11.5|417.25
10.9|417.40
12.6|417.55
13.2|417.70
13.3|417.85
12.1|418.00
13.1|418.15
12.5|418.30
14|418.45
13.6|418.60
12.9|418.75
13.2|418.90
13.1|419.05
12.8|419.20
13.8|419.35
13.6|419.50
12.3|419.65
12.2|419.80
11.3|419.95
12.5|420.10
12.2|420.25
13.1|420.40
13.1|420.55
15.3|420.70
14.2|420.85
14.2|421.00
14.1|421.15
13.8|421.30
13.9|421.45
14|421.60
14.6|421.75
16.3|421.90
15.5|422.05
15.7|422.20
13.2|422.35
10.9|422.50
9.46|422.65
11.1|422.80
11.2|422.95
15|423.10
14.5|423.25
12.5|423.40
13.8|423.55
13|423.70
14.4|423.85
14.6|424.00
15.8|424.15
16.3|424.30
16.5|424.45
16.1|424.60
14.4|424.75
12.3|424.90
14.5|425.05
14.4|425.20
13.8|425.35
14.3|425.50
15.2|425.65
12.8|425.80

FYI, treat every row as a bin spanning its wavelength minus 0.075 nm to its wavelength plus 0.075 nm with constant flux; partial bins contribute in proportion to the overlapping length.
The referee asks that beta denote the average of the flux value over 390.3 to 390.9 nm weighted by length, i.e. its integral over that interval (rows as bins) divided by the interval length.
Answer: 9.3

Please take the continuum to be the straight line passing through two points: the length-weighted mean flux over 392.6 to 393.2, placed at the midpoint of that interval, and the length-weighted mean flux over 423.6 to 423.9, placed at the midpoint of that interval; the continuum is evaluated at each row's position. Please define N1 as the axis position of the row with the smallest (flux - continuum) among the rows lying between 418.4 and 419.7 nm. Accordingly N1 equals 419.65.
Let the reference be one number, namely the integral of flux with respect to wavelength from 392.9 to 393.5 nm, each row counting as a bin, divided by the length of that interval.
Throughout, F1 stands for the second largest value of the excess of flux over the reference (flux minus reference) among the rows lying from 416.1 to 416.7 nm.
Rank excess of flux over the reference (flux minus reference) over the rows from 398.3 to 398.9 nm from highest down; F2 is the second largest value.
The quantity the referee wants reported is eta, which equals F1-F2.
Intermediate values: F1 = 10.2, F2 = 9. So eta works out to 1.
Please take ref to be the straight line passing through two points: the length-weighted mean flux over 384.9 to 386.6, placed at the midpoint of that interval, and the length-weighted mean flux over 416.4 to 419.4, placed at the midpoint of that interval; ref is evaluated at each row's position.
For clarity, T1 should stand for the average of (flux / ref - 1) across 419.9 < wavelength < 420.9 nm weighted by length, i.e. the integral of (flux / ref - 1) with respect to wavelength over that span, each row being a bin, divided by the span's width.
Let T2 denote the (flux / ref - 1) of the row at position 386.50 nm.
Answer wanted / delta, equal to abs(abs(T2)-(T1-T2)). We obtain 0.01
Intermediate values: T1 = -0.01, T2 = -0.02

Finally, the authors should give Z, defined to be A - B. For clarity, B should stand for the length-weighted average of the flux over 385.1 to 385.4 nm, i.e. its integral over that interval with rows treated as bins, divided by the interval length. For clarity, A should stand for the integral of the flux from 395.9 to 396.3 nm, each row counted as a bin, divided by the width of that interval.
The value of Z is -1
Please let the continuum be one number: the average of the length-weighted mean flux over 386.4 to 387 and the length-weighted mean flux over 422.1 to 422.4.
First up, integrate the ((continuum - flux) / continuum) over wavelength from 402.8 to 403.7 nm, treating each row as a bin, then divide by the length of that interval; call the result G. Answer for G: -0.3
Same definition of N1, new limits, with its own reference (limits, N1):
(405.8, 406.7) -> 406.45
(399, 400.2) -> 399.70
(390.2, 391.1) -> 390.55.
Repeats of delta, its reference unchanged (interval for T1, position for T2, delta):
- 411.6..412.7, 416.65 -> 0.17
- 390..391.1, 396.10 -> 0.16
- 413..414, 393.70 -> 0.06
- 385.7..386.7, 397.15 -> 0.01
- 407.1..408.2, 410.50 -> 0.23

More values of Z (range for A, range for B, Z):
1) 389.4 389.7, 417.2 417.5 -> -2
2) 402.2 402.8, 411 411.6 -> 1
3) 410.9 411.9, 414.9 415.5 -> 1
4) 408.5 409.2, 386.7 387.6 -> 8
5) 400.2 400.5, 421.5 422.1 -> -2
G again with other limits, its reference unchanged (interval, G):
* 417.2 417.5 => 0.0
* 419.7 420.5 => -0.1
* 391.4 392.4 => 0.1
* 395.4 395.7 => 0.0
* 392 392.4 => 0.2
